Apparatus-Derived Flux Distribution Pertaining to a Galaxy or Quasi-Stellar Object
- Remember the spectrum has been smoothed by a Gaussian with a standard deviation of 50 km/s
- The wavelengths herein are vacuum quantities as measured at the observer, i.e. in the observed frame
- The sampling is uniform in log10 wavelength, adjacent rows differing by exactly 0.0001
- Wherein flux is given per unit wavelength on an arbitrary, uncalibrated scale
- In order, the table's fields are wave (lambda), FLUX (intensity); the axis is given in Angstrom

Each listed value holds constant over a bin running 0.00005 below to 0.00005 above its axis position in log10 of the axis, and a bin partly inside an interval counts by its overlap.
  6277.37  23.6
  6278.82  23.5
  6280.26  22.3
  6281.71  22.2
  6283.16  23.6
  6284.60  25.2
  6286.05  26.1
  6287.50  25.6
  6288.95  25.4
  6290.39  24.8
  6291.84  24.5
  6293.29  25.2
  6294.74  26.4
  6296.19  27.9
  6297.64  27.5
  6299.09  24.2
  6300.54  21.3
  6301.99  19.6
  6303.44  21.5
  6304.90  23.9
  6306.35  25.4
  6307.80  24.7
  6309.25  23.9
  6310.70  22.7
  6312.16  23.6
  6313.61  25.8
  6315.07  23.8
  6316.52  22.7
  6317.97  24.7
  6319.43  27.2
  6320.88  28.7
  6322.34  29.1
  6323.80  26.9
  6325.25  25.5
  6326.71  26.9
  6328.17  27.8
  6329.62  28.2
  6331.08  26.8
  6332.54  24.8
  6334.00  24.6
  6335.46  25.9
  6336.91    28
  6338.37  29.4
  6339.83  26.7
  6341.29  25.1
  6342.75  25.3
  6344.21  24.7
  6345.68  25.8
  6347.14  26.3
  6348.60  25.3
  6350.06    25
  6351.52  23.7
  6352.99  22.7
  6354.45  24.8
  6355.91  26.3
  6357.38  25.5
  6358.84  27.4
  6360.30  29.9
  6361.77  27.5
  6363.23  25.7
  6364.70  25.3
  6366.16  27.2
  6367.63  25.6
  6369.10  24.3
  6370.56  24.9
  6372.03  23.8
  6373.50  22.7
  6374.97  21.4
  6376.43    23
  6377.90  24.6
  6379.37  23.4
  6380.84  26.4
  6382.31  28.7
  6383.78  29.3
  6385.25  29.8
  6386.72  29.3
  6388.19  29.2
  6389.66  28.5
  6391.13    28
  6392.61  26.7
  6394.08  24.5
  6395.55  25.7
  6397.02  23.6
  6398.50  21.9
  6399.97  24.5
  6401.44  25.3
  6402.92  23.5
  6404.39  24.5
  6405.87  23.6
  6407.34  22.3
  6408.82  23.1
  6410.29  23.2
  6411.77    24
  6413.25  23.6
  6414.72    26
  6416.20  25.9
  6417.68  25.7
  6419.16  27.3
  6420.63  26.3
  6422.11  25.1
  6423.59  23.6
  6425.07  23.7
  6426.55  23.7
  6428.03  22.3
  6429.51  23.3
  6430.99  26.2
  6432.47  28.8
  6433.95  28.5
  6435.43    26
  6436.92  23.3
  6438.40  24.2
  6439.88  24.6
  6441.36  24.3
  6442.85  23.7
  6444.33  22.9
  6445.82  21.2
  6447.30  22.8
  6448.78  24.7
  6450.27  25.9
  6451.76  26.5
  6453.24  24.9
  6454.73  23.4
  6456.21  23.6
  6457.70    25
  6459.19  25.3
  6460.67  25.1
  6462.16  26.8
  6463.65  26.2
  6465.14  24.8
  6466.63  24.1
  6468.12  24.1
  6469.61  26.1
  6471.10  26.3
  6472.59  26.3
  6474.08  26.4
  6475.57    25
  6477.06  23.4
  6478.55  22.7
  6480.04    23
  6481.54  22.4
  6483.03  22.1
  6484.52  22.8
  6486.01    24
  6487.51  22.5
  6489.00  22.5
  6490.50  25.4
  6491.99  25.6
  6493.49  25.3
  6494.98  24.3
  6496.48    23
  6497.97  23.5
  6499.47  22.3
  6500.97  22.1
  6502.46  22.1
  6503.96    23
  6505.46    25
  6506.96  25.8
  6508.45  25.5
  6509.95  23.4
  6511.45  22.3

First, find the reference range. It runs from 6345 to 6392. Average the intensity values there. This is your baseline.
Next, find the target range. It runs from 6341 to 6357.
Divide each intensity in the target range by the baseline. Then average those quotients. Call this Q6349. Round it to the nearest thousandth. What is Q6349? 0.962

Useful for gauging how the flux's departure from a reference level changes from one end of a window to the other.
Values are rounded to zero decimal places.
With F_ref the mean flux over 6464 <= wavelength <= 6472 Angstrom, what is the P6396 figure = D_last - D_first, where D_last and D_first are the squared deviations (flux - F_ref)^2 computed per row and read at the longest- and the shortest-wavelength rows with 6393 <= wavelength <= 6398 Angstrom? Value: 2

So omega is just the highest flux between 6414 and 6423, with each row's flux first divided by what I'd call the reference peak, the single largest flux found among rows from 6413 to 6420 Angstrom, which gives 1.00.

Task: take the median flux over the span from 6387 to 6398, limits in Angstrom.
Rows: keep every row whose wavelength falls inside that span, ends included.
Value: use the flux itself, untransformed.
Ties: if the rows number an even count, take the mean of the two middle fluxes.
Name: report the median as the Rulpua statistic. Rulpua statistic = 26.7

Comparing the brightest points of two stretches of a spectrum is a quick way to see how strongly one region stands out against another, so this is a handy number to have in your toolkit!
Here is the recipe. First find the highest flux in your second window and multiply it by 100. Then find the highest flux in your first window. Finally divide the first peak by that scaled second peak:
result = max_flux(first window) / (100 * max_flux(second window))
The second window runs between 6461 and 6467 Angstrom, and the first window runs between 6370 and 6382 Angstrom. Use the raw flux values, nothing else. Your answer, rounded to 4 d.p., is 0.0099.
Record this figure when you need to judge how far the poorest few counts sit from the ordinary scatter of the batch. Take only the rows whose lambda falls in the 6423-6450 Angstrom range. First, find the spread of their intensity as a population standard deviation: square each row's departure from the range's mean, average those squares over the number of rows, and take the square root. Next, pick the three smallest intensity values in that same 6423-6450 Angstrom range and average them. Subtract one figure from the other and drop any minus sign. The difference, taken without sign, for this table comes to 20.2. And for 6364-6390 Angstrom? 19.8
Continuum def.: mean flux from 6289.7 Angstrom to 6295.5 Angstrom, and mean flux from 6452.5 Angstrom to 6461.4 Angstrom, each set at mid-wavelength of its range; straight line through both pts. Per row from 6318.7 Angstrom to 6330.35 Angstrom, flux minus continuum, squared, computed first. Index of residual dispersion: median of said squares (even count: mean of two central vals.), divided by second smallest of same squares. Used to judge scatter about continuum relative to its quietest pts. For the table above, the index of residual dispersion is 1.8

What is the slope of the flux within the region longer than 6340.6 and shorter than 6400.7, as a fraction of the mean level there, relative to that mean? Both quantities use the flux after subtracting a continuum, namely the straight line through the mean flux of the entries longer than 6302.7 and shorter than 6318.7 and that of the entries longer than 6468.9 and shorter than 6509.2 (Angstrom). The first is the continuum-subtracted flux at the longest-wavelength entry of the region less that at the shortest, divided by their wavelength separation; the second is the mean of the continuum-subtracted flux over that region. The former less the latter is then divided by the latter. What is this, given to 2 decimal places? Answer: -1.01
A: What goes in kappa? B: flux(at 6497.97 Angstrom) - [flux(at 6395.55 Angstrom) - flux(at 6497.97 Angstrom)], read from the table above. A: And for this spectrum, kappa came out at 21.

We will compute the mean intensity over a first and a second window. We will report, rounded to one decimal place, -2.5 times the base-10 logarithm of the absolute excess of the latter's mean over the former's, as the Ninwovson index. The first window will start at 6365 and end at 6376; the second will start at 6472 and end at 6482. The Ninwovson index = 2.5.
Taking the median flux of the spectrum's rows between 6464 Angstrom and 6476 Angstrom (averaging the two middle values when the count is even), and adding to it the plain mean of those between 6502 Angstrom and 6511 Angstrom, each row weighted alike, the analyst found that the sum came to 49.7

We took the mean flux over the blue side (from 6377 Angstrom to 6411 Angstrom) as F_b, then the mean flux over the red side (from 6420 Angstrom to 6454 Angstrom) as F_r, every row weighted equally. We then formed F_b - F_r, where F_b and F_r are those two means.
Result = 1.00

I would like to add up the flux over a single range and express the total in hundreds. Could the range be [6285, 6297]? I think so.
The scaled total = 2.1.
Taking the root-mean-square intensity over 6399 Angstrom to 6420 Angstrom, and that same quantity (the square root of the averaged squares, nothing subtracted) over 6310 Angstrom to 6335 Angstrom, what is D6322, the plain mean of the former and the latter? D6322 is 25.2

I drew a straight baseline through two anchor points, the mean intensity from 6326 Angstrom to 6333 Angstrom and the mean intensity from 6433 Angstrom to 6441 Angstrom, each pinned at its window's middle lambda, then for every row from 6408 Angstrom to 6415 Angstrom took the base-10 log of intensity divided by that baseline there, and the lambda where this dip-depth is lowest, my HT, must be 6408.82 Angstrom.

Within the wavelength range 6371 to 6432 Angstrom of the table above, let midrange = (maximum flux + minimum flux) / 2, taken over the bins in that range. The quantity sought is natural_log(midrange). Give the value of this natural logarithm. 3.24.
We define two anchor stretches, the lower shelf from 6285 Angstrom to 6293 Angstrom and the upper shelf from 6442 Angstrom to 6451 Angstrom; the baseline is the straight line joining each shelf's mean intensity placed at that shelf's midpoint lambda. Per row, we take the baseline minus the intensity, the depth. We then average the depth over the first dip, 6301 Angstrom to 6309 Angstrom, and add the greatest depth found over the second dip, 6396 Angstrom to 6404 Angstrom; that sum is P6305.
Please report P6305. 4.2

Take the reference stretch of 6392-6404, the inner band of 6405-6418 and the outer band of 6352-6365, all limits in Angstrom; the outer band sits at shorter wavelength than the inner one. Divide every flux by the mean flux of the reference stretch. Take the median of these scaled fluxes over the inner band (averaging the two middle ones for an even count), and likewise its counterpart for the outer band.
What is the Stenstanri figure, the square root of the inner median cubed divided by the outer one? 0.92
